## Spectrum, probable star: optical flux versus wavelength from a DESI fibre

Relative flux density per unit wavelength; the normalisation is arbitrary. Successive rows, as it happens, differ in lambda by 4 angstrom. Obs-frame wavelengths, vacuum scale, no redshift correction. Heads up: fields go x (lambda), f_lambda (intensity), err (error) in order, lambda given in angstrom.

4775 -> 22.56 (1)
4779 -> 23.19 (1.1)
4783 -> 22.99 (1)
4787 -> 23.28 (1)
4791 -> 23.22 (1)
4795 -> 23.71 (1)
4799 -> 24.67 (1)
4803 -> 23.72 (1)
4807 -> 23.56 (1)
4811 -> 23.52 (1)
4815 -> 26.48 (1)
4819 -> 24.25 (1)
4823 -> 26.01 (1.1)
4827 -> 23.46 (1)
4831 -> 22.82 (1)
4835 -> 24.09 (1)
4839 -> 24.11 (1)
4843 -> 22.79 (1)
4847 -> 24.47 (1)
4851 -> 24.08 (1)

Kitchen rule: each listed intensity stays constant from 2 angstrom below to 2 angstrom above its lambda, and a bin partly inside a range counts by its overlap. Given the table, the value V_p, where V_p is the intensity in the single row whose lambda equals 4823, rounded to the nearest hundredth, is 26.01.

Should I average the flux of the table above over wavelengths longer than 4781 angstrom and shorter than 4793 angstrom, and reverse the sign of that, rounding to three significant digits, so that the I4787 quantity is -23.2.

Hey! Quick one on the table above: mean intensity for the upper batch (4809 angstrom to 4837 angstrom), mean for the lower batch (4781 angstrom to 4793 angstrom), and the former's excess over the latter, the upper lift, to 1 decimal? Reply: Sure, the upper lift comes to 1.2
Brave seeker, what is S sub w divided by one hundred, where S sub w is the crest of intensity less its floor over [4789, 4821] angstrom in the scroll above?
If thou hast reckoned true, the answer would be 0.033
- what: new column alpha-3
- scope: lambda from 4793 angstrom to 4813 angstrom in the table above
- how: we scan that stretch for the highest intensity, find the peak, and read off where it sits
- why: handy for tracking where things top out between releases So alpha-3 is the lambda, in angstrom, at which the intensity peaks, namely 4799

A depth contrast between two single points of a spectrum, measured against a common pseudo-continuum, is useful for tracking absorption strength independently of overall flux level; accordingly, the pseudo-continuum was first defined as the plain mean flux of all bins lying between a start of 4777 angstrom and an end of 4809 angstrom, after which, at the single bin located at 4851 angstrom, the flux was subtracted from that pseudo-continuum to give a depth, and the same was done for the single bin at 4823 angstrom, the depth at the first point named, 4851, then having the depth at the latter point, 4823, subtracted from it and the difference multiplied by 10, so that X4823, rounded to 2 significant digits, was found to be 19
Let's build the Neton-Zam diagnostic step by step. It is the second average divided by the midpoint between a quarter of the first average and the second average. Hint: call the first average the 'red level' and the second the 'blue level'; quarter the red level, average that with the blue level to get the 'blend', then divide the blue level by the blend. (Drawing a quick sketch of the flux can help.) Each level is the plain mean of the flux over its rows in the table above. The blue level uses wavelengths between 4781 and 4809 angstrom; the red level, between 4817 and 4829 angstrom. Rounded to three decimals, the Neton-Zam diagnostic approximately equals 1.587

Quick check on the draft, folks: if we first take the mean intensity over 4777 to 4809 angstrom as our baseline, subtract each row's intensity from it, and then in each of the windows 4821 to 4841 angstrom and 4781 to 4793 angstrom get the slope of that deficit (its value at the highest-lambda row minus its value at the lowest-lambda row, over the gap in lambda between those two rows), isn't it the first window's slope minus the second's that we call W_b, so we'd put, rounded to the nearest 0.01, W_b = 0.15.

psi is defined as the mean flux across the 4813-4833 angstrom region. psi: 24.6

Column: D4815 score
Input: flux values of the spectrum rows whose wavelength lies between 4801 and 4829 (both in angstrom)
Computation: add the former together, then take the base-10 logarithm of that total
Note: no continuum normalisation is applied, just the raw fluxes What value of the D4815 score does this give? 2.23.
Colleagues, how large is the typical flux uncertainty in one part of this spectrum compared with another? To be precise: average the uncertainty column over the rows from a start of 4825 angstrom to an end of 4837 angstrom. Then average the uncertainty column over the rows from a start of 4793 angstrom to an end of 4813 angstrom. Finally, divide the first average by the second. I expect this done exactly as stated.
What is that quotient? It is 1.00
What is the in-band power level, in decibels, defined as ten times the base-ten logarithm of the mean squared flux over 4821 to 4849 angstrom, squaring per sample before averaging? 27.6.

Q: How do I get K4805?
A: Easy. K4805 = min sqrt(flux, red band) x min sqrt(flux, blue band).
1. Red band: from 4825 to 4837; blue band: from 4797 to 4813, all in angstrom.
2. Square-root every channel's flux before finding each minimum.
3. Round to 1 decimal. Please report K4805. 23.2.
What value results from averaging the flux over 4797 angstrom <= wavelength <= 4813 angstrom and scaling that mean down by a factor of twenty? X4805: 1.19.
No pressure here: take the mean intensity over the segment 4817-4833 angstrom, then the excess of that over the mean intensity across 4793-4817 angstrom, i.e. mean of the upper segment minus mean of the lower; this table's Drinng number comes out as -0.1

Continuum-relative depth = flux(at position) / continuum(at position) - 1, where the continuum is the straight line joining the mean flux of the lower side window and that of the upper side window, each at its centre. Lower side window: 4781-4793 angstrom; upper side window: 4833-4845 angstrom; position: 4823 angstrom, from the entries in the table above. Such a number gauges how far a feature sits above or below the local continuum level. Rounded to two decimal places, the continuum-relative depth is 0.11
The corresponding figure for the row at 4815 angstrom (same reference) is 0.13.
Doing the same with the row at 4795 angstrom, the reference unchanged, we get 0.02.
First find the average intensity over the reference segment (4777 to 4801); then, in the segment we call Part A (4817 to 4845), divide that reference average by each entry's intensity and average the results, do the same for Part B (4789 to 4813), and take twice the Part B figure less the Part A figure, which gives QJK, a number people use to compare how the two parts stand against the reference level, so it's 1.00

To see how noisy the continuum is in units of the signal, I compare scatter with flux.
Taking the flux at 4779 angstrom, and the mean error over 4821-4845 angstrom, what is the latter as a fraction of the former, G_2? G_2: 0.0438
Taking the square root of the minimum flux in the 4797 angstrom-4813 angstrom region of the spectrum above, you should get 4.850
